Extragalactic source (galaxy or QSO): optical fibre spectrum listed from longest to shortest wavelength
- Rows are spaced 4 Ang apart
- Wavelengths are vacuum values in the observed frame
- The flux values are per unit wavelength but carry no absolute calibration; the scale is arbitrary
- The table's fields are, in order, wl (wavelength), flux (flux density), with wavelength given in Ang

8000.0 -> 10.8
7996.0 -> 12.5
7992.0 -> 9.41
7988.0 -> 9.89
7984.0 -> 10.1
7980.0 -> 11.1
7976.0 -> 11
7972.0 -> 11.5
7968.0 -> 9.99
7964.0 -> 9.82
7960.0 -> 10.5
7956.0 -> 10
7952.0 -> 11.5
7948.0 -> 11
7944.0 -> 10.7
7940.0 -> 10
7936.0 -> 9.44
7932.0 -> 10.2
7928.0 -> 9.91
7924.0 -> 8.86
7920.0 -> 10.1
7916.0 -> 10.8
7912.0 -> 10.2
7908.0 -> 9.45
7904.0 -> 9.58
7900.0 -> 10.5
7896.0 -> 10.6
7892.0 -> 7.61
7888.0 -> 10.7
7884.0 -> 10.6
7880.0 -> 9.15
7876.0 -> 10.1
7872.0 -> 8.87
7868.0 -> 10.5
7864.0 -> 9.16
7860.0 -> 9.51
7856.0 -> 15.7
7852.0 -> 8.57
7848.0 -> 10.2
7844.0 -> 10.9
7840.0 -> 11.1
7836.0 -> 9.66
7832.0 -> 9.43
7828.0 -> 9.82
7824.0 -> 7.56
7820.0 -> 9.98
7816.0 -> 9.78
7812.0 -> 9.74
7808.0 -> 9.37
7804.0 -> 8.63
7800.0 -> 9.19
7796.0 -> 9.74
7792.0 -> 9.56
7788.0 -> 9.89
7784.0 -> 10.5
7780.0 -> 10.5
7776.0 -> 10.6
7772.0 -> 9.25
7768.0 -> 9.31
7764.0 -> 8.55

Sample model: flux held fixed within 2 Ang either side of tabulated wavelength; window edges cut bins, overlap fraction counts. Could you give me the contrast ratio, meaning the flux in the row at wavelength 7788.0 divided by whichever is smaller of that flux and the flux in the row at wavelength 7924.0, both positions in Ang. 1.12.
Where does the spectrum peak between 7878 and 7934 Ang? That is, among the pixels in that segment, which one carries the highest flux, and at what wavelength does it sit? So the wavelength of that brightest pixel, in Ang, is 7916.0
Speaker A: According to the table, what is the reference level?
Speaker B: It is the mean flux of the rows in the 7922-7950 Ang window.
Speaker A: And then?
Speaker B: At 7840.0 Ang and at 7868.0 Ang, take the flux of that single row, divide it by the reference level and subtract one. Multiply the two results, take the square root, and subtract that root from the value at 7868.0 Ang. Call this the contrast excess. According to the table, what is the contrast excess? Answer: -0.024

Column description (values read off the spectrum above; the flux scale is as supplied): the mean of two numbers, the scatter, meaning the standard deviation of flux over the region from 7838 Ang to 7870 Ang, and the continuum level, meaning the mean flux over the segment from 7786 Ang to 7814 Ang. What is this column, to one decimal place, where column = 5.8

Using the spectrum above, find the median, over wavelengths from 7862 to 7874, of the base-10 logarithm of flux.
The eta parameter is 0.96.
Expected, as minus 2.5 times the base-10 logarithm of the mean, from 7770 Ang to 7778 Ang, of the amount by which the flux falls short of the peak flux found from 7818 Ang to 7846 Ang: -0.18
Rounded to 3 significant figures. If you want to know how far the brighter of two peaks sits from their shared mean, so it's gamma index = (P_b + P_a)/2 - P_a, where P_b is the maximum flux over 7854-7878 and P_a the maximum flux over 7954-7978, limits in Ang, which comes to 2.10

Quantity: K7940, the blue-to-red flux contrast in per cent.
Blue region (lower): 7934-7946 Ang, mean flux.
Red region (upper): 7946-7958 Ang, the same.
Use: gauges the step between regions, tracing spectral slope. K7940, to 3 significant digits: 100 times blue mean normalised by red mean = 92.7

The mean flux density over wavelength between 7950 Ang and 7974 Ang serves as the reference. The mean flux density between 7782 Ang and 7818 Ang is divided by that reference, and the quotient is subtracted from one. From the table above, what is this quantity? 0.090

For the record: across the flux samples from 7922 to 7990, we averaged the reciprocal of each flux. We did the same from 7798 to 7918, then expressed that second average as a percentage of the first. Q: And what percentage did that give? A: 106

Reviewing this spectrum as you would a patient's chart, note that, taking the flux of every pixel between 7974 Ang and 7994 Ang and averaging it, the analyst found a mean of 10.3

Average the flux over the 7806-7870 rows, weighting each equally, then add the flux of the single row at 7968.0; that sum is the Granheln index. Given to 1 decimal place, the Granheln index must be 20.1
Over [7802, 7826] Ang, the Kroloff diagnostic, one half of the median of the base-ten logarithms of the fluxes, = 0.490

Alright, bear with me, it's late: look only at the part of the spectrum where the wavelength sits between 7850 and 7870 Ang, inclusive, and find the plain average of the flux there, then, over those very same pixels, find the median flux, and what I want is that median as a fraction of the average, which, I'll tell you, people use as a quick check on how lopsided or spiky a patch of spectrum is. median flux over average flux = 0.89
